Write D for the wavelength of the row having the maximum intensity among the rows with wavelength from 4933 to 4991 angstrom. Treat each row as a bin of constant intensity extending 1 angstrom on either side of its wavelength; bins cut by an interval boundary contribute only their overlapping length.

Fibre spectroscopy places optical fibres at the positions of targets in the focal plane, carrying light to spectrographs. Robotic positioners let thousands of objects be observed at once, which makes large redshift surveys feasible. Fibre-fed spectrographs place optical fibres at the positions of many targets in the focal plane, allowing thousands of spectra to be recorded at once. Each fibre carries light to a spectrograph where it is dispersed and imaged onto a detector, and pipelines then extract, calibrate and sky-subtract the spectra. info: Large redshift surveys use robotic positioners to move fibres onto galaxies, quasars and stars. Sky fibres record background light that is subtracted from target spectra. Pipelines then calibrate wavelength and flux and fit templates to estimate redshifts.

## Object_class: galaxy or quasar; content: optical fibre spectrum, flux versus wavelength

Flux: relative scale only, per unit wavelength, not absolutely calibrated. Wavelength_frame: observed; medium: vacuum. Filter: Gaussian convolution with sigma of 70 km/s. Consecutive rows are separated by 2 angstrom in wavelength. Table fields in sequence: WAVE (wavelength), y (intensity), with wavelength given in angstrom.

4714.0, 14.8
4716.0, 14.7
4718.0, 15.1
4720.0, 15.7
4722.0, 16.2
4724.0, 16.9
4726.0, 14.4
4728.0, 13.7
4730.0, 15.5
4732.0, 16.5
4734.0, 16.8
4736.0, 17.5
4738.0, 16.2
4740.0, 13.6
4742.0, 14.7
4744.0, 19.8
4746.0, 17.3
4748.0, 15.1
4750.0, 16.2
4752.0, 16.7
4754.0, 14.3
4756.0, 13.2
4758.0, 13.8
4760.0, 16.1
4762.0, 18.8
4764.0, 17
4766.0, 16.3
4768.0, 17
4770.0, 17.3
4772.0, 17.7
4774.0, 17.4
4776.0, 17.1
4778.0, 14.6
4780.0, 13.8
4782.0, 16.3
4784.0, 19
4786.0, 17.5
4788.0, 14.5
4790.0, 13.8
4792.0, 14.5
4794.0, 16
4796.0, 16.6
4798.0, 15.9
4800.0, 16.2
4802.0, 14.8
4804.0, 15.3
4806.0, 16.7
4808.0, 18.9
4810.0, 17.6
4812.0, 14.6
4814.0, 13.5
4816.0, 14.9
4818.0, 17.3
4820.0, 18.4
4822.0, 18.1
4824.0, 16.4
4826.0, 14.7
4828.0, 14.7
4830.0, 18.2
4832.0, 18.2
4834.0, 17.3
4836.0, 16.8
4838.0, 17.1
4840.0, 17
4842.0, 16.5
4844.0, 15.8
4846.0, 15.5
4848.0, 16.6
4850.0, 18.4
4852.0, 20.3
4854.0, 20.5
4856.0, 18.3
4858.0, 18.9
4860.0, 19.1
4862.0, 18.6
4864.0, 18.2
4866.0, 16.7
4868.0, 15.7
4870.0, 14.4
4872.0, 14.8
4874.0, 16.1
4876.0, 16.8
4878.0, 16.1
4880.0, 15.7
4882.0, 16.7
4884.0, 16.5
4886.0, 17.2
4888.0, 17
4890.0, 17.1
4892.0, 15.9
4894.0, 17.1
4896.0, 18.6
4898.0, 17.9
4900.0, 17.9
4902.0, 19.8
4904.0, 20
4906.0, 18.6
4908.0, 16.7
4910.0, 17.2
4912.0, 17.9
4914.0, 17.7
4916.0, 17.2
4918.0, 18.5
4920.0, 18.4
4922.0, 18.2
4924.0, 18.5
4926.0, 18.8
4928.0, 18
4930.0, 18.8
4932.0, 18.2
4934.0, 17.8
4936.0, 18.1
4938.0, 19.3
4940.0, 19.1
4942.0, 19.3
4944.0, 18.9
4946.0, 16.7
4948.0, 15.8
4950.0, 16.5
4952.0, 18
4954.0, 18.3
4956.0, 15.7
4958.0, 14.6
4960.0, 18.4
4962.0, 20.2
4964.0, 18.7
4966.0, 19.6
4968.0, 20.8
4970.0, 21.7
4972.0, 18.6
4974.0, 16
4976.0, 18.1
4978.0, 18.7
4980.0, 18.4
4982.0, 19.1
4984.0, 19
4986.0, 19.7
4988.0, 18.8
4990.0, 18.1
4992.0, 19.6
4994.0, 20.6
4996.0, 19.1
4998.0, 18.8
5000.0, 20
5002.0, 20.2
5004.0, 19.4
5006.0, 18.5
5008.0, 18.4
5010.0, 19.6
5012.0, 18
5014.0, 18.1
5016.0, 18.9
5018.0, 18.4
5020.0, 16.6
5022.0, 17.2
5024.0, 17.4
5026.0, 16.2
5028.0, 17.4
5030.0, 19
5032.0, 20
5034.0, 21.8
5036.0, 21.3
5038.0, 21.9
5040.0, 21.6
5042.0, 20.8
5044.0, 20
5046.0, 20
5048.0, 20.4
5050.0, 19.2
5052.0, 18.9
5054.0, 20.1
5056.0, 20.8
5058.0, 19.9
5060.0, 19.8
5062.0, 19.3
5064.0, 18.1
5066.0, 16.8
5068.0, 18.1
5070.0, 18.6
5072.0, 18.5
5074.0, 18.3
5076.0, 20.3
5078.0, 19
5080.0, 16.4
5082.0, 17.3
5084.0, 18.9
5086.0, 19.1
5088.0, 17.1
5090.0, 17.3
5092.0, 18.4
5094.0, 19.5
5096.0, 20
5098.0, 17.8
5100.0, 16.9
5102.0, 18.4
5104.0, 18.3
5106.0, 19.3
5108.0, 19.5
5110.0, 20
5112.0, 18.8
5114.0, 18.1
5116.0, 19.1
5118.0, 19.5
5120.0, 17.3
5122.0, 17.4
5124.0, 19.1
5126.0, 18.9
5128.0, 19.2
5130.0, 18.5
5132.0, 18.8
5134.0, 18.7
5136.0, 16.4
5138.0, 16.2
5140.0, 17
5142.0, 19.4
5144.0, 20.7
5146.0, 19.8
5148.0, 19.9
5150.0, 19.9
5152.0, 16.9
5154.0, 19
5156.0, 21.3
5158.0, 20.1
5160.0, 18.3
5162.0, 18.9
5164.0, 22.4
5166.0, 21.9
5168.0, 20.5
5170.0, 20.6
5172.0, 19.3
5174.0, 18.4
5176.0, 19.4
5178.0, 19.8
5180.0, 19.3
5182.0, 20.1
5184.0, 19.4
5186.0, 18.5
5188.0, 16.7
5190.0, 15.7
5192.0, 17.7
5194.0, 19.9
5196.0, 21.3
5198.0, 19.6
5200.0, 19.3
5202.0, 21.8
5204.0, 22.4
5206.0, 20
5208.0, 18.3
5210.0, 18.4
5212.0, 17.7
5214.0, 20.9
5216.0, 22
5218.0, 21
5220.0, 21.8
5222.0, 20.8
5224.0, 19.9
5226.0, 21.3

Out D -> 4970.0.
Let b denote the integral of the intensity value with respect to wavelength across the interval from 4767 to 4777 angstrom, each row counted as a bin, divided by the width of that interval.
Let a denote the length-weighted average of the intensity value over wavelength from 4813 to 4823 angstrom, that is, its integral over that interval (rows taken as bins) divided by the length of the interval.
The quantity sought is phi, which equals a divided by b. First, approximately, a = 16.4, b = 17.3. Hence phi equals 0.95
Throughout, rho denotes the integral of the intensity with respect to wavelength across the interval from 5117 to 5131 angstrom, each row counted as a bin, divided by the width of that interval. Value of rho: 18.6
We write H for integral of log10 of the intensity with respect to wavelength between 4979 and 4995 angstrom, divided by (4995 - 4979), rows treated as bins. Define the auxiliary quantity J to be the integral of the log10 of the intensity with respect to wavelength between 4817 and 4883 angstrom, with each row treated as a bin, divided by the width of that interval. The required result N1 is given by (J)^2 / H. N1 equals 1.18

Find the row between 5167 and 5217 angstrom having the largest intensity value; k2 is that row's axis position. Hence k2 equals 5204.0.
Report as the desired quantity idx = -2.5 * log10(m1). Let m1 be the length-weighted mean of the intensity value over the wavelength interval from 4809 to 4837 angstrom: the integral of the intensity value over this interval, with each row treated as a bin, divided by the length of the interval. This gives -3.04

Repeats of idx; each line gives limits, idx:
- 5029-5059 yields -3.27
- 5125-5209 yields -3.21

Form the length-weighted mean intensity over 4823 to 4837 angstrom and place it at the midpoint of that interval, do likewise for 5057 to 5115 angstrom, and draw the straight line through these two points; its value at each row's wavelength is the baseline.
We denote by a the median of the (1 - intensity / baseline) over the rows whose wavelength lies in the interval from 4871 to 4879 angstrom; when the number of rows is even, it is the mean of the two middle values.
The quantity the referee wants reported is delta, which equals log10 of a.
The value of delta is -1.3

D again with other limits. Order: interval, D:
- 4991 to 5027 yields 4994.0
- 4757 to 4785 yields 4784.0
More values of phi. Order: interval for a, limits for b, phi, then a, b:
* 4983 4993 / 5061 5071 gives 1.05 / 19.0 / 18.2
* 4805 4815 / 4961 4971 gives 0.80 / 16.3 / 20.2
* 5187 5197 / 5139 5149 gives 0.94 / 18.3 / 19.4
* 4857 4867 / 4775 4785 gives 1.13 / 18.3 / 16.2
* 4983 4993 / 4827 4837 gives 1.12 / 19.0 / 17.0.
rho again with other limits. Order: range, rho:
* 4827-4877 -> 17.2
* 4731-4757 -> 16.0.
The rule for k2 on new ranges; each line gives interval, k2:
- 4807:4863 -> 4854.0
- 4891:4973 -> 4970.0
